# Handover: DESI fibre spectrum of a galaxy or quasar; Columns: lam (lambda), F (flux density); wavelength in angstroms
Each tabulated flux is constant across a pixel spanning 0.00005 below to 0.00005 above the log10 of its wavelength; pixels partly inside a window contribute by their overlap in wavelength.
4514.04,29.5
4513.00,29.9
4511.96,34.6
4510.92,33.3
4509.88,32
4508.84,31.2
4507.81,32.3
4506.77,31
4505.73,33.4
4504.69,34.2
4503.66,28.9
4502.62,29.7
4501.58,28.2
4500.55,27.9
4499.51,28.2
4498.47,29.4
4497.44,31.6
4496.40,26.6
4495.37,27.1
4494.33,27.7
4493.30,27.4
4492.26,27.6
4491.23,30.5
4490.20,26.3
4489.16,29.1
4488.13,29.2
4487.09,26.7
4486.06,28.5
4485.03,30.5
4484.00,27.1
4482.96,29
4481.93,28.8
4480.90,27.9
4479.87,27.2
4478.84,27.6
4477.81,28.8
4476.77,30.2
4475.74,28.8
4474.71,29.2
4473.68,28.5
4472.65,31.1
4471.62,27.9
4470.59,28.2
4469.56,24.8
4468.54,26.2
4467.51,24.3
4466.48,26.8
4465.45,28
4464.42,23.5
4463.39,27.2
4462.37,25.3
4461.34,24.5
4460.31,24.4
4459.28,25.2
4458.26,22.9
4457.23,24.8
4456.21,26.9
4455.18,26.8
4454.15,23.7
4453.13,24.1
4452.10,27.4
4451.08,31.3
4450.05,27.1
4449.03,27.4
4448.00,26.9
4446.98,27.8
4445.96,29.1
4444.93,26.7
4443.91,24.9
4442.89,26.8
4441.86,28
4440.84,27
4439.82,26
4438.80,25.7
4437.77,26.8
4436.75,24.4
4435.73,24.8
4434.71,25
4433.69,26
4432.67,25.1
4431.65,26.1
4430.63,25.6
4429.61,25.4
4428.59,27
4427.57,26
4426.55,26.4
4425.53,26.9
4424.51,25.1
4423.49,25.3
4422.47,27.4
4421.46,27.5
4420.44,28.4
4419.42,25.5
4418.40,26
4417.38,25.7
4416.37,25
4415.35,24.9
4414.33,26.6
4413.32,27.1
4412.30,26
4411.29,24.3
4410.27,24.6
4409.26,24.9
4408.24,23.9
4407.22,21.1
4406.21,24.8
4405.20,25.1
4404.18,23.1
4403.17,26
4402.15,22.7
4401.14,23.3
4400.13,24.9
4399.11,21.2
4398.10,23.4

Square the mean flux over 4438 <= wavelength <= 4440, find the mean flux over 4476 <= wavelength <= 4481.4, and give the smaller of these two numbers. 28.3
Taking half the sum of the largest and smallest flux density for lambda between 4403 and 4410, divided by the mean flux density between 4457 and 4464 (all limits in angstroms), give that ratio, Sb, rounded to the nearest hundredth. 0.95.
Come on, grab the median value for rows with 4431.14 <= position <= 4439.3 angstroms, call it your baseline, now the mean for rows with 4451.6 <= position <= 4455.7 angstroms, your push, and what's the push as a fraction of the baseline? 1.00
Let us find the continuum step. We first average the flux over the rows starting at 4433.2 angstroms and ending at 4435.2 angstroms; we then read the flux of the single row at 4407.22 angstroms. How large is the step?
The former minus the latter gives 4.4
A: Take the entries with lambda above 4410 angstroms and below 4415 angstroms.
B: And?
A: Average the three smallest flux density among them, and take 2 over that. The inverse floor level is 0.080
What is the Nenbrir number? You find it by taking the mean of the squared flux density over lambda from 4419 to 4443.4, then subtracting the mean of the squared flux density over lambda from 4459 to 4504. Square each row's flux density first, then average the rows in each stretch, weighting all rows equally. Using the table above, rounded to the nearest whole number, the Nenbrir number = -88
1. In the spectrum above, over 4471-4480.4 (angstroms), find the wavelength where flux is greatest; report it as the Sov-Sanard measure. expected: 4472.65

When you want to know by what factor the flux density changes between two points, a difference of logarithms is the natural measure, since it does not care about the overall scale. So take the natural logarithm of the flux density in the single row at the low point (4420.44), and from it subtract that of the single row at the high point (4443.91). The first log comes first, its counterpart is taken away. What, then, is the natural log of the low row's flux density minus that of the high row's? 0.13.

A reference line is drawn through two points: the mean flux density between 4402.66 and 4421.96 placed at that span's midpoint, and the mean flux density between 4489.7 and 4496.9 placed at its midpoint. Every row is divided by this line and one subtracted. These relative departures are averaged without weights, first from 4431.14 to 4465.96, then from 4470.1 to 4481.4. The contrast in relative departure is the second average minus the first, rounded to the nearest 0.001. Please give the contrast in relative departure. 0.066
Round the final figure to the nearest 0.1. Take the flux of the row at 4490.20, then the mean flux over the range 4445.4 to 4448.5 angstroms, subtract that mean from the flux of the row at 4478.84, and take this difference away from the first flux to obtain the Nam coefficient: 26.6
